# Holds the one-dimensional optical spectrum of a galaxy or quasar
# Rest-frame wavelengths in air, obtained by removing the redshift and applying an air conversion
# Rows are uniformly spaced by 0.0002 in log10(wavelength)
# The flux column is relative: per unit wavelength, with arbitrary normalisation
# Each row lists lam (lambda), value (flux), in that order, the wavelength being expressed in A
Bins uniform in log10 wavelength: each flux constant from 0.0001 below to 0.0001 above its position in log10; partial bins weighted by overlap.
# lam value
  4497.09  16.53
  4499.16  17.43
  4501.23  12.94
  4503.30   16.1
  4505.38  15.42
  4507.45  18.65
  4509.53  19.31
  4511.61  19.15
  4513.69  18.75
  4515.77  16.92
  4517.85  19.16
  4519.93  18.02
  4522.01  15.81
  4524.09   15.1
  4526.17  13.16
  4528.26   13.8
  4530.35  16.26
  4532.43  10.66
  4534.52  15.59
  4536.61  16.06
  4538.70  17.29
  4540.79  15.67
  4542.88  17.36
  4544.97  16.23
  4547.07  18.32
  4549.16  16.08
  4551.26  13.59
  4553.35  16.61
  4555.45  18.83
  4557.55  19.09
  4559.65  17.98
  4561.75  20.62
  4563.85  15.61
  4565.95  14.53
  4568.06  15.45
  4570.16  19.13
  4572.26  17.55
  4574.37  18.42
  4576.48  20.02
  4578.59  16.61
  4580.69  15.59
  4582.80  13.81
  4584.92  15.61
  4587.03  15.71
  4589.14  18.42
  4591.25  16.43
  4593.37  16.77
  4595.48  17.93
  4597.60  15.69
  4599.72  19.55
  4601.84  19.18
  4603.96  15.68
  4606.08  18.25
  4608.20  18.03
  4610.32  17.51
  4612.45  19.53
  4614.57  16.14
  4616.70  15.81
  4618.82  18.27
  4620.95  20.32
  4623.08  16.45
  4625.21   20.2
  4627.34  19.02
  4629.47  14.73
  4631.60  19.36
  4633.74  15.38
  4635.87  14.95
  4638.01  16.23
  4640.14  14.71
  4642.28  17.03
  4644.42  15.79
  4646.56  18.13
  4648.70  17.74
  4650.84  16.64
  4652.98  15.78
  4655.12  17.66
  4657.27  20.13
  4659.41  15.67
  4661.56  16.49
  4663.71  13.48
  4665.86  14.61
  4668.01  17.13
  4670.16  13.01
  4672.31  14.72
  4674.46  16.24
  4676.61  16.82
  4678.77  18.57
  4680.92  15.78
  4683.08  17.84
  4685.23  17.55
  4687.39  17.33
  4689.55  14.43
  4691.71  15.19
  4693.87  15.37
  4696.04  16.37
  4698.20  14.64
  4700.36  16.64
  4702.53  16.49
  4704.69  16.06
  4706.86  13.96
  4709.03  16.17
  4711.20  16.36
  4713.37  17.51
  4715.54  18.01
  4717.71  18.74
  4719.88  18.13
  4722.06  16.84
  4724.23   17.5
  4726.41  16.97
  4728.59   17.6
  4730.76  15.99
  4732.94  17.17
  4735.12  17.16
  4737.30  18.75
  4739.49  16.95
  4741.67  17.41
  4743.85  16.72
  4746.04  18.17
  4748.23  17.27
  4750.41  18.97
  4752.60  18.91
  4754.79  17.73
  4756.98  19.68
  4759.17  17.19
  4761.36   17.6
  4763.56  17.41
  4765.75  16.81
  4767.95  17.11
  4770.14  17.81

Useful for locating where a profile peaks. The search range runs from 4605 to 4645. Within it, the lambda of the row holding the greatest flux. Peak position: 4620.95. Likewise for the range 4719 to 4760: 4756.98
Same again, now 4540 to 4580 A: 4561.75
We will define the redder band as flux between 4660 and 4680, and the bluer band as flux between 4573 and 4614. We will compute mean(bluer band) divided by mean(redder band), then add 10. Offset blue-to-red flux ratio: 11.1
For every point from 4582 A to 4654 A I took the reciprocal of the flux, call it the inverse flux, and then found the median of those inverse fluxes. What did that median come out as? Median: 0.0599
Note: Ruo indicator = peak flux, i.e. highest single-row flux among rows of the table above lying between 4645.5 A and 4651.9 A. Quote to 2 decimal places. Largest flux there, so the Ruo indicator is 18.13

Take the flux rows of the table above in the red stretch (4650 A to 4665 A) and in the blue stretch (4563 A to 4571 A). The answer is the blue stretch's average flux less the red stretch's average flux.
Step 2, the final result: -0.4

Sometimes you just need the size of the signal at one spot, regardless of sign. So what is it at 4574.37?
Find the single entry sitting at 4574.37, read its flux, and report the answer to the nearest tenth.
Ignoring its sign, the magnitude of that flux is 18.4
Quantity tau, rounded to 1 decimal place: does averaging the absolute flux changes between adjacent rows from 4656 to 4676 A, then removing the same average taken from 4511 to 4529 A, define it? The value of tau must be 1.0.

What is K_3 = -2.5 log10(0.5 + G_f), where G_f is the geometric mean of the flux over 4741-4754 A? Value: -3.16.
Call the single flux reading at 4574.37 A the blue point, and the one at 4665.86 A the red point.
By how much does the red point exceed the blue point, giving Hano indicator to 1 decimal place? -3.8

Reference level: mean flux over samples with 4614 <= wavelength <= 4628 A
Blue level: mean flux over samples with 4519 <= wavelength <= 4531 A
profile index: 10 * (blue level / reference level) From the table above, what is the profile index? 8.5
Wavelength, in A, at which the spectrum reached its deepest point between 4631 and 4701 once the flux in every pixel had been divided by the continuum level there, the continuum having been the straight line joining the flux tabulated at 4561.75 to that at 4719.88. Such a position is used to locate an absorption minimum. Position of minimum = 4670.16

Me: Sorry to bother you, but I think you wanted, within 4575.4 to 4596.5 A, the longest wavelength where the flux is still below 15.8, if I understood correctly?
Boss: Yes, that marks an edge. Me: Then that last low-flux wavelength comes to 4587.03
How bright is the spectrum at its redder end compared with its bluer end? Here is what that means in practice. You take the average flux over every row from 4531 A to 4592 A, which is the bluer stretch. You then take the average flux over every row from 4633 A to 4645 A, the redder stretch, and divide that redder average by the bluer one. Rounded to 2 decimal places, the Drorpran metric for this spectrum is 0.94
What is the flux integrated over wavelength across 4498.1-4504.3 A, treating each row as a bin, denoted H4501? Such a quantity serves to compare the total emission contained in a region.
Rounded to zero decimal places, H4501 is 96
